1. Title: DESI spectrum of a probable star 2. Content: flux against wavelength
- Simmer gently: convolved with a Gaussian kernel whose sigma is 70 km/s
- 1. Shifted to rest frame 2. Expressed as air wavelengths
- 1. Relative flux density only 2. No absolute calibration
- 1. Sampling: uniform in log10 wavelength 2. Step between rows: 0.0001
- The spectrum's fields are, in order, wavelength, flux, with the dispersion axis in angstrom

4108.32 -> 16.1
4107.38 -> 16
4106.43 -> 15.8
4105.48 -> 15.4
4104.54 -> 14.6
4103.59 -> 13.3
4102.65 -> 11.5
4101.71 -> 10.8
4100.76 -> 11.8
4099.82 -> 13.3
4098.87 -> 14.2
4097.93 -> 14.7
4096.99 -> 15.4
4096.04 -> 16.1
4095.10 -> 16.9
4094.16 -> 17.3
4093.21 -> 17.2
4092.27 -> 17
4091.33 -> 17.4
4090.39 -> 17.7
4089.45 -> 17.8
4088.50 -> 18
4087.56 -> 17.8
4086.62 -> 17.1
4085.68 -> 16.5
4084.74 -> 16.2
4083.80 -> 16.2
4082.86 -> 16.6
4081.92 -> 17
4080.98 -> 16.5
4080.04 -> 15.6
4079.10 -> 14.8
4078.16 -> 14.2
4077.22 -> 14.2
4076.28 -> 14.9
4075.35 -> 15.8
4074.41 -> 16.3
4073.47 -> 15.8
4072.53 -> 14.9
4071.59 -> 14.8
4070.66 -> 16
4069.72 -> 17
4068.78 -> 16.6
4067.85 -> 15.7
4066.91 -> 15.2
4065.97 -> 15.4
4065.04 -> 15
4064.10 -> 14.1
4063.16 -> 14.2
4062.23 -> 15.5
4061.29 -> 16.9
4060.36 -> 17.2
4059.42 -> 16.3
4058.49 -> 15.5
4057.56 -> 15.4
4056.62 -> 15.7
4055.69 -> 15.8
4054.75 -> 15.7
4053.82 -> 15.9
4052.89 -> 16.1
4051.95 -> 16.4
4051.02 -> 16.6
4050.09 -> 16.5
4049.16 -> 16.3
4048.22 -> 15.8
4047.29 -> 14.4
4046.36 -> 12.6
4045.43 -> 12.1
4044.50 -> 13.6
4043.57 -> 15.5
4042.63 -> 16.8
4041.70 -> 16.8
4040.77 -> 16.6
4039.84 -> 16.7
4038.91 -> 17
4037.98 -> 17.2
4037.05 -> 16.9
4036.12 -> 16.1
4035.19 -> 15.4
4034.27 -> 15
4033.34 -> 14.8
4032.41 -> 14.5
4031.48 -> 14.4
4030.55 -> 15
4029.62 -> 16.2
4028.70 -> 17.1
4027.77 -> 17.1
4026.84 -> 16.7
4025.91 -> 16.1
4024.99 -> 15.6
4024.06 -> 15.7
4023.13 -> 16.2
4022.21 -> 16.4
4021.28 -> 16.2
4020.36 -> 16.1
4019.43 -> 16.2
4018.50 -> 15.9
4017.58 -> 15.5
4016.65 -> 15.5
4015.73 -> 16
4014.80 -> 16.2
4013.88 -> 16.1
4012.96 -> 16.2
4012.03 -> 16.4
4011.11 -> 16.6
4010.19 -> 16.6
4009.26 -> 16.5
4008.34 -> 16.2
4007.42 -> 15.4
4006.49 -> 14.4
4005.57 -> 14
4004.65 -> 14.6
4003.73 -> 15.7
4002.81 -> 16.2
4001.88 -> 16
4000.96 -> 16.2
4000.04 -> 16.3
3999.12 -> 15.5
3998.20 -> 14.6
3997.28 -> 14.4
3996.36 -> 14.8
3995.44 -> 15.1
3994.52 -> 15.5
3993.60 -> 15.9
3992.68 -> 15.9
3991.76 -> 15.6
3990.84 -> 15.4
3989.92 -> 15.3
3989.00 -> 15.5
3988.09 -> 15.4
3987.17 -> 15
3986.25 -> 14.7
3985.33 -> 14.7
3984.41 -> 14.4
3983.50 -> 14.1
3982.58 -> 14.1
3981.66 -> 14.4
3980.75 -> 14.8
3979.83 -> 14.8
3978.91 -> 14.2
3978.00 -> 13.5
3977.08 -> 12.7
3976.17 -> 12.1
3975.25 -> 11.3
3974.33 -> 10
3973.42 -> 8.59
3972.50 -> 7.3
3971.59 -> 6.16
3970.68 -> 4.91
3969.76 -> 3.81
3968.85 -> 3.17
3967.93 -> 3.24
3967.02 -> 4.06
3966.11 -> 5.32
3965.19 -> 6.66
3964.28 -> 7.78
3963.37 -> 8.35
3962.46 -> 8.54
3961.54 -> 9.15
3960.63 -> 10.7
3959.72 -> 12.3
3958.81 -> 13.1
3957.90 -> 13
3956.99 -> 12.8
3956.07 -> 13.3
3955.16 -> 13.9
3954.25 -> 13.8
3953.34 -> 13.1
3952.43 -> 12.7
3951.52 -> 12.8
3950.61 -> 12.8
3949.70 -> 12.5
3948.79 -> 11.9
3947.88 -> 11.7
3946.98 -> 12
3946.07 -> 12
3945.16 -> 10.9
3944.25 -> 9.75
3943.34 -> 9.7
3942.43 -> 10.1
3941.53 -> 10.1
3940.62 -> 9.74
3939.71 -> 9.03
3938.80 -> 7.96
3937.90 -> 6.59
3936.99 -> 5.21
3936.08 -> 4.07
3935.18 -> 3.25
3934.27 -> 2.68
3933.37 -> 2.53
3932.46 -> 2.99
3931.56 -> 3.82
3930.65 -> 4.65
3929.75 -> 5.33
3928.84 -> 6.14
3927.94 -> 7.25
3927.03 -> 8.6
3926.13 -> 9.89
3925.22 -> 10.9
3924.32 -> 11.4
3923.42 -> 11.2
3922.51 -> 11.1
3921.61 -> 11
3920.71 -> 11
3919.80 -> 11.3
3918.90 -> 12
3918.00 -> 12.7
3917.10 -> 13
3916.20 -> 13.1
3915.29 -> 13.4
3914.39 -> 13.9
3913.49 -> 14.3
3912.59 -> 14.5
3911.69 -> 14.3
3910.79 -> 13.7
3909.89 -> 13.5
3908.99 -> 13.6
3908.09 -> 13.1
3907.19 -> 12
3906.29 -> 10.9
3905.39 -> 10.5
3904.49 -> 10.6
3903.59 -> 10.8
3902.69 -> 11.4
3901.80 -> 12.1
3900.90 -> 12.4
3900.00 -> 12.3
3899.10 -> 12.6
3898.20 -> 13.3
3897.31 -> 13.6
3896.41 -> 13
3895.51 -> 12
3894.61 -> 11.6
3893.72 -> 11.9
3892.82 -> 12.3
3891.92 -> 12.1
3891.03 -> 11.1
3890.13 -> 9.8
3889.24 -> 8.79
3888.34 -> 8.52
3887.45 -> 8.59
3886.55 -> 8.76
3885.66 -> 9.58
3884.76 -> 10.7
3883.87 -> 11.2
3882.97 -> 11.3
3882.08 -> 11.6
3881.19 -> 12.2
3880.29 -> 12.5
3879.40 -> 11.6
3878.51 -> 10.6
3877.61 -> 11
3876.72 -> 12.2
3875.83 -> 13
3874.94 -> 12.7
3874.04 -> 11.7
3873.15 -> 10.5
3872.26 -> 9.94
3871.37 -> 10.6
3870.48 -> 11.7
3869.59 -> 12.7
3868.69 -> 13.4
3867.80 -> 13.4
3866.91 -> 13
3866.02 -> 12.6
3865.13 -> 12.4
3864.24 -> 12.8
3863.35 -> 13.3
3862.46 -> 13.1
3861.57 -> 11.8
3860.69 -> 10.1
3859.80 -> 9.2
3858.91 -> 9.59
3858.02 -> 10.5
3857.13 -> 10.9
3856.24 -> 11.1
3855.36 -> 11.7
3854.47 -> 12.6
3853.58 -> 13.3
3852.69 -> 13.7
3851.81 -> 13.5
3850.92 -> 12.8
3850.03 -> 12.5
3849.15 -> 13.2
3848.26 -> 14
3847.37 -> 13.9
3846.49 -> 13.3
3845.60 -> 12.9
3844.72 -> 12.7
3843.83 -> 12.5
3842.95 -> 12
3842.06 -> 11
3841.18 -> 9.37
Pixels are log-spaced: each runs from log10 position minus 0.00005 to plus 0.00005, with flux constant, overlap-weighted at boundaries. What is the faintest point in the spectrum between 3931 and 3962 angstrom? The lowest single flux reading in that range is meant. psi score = 2.53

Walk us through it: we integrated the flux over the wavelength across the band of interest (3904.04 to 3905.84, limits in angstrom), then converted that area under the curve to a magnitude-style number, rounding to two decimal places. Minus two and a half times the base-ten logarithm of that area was -3.20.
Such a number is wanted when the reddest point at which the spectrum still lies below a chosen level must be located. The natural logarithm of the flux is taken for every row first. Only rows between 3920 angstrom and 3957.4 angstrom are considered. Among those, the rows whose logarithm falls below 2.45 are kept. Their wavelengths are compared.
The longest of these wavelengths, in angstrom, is 3945.16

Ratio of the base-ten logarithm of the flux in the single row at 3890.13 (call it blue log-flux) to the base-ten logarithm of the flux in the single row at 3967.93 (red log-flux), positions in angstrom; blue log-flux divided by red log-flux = 1.94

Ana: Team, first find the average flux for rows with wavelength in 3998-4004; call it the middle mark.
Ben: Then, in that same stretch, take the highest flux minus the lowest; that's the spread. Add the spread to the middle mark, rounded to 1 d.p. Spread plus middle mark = 17.5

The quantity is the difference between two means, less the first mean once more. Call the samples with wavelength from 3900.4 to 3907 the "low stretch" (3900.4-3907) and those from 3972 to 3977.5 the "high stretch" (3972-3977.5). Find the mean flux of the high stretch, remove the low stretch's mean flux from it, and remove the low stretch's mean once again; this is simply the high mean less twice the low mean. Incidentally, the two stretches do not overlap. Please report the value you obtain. -12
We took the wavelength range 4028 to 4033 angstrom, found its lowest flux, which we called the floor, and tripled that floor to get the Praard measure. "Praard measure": 43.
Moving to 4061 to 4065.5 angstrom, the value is 42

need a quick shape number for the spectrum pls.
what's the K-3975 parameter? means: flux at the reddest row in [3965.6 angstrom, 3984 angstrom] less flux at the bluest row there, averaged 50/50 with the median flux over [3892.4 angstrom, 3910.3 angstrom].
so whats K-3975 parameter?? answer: 10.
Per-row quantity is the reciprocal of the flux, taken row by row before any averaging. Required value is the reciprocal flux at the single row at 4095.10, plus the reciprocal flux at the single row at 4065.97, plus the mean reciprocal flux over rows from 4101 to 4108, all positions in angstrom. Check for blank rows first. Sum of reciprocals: 0.20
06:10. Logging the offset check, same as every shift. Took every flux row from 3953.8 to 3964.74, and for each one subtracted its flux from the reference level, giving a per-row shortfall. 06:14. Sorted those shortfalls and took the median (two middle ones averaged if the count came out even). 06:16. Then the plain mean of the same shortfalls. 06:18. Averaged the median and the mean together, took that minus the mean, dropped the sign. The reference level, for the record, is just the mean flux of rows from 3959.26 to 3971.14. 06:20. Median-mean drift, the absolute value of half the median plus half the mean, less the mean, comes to 0.58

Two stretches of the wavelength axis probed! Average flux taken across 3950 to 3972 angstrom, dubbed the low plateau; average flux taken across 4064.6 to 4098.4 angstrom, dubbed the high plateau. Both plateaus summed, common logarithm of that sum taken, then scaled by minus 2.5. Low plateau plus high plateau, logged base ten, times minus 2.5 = -3.52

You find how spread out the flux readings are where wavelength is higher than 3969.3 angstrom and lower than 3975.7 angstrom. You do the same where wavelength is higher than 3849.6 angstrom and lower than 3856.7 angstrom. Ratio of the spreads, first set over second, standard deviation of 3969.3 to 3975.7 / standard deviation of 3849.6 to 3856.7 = 3.0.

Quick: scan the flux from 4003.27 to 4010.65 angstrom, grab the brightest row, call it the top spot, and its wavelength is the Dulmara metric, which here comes 4010.19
